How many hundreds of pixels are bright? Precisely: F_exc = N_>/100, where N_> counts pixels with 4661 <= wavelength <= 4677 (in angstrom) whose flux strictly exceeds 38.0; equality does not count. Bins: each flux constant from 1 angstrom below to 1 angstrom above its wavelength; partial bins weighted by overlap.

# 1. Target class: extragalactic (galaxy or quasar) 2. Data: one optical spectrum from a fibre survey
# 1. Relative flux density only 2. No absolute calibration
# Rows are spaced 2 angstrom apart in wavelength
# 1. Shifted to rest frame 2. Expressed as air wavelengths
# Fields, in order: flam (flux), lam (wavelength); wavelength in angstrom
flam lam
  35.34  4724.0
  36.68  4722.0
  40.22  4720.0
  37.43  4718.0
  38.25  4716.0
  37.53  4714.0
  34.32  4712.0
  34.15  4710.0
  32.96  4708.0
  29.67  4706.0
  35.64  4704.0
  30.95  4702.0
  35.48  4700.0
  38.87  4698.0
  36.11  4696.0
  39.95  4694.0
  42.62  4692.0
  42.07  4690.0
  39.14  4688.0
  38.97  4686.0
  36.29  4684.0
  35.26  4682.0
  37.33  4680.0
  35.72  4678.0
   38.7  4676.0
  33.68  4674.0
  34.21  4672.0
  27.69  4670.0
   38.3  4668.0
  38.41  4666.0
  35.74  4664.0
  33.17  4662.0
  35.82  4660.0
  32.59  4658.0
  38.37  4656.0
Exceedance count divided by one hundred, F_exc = 0.030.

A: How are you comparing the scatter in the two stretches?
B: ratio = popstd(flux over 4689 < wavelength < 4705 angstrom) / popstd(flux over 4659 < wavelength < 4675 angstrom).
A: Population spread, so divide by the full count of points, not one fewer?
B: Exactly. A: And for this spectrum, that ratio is 1.1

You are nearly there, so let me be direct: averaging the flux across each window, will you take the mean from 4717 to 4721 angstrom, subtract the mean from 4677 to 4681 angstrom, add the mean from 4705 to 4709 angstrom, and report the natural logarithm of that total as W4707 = 3.51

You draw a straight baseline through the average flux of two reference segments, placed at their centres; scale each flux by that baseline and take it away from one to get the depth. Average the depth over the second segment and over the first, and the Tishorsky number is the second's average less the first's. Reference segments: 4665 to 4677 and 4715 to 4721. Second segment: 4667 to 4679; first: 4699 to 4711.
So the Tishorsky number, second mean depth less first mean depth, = -0.10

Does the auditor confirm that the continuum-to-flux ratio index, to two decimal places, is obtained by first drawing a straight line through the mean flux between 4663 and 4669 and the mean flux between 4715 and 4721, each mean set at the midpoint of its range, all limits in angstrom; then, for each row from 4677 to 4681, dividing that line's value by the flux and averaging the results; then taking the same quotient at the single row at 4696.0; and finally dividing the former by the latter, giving 0.98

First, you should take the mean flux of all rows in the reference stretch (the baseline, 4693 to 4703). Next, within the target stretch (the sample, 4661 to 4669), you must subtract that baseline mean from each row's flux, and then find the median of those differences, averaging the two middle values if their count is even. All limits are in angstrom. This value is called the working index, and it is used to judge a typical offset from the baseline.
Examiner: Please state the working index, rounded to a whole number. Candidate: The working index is 1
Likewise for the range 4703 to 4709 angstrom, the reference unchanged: -3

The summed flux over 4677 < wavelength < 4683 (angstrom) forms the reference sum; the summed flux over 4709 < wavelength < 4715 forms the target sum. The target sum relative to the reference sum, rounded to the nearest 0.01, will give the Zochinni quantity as 0.98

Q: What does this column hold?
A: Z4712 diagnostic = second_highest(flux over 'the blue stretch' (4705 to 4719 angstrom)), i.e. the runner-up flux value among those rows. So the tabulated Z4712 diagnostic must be 37.53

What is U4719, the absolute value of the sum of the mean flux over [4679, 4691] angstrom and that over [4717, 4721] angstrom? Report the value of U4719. 77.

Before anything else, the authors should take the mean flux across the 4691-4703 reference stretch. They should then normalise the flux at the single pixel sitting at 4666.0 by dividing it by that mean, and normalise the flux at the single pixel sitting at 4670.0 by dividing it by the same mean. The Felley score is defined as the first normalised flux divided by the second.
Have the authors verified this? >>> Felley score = 1.39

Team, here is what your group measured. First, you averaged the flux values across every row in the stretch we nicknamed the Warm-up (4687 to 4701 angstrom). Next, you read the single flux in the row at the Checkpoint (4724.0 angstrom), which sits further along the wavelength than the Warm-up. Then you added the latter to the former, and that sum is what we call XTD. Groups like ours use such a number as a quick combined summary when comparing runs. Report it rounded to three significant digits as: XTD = 74.5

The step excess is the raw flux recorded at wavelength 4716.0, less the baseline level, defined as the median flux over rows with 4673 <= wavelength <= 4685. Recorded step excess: 2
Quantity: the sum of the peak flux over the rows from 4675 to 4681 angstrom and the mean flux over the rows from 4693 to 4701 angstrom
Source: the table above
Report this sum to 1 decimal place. 76.3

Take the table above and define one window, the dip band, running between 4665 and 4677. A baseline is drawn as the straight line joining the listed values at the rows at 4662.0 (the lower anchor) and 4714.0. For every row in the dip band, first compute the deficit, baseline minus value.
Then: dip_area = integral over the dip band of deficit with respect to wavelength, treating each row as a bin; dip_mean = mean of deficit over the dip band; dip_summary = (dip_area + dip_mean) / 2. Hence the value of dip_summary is -8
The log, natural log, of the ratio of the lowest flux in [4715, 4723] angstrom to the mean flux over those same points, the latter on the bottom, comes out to -0.04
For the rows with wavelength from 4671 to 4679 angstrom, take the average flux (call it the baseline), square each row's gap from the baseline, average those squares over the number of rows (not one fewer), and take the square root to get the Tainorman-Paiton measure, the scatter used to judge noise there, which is 1.95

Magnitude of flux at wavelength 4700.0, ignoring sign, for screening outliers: 35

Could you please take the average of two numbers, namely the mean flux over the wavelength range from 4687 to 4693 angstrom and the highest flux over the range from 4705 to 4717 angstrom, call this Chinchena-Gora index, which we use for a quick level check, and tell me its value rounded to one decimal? 39.8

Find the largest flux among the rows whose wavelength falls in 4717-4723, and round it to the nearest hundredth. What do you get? 40.22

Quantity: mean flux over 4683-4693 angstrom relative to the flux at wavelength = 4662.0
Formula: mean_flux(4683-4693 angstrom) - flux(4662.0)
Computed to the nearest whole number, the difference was 7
